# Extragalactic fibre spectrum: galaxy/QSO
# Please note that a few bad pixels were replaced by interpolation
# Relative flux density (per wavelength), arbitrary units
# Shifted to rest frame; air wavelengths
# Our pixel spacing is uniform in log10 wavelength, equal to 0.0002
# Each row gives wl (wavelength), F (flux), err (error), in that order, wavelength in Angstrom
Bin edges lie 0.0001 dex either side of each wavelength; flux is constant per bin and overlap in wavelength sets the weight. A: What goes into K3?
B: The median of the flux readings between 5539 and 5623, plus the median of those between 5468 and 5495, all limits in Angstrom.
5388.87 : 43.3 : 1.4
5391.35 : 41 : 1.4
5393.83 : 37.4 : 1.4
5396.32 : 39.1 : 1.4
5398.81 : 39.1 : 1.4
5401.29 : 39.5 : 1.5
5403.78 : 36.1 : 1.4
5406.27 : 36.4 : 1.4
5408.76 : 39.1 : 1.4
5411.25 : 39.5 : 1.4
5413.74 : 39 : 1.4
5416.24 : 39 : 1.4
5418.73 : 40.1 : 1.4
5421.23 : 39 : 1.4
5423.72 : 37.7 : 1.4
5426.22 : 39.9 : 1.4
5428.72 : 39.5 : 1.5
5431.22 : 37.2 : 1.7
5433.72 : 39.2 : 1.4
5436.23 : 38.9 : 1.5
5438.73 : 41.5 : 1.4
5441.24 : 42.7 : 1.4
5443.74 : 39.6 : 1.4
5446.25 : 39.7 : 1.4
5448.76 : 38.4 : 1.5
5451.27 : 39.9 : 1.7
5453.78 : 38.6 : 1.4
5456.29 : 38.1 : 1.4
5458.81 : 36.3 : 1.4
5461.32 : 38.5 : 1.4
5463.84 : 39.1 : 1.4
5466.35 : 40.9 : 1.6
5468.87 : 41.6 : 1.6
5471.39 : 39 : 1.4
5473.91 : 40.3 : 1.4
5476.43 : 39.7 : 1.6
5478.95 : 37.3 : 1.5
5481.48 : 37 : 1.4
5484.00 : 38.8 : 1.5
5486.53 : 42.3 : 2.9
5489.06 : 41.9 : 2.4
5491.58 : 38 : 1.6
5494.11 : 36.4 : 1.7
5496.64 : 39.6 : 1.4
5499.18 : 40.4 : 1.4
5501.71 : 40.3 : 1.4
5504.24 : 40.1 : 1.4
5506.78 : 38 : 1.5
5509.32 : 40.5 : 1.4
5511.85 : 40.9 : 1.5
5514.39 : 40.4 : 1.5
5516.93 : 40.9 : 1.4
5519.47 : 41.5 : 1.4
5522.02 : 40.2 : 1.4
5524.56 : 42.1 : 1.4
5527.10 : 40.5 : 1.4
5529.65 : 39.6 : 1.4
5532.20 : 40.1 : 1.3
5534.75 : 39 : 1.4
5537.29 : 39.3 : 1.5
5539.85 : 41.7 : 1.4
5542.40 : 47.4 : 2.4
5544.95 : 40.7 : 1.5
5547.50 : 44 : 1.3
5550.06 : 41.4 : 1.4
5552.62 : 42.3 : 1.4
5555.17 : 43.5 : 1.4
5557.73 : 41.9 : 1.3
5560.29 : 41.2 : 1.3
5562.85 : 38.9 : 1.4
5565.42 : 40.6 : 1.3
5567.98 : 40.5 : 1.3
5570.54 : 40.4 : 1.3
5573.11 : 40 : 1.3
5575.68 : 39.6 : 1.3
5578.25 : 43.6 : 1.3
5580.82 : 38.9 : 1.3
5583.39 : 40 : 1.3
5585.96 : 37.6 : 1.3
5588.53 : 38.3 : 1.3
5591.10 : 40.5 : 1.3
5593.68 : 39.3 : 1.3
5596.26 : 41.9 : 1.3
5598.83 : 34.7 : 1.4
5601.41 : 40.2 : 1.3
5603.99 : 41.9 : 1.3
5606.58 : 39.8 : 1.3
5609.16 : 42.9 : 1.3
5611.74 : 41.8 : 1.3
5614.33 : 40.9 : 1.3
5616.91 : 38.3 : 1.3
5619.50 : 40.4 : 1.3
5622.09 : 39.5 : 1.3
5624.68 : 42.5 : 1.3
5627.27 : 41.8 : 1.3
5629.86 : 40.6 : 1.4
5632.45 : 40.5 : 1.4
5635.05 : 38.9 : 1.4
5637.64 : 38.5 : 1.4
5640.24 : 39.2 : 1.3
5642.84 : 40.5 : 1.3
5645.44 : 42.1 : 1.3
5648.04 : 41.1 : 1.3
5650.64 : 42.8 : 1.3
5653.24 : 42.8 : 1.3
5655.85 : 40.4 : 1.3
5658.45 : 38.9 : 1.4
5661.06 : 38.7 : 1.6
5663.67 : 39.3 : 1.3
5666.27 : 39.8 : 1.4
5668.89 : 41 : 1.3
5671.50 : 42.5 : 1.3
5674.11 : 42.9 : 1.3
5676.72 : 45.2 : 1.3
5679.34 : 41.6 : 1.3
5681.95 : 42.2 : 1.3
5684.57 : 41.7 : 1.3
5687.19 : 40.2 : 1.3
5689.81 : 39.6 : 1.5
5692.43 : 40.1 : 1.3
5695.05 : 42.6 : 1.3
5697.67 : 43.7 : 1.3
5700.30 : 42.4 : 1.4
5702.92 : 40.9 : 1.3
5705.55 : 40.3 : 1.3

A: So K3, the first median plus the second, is 79.5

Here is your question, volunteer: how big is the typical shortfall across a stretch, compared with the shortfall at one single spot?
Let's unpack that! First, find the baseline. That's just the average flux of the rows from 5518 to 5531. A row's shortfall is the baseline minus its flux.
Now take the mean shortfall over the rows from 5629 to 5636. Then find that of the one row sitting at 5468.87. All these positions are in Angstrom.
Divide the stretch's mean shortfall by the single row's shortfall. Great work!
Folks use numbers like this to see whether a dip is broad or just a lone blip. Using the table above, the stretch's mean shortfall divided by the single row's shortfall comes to -1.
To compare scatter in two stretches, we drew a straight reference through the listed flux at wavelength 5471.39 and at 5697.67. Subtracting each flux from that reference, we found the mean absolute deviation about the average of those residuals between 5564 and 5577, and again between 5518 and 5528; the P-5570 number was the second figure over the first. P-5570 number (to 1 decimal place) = 1.9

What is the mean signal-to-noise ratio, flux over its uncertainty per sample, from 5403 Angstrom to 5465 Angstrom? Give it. 27.2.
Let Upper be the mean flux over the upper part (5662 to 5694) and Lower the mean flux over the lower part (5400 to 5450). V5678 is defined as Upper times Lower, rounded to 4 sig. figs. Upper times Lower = 1616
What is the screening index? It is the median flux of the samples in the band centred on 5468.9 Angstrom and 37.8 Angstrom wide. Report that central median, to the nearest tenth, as 39.0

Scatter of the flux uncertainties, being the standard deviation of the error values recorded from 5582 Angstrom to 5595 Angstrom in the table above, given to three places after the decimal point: 0.000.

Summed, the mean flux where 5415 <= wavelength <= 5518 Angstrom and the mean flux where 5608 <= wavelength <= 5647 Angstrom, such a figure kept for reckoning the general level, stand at 80.0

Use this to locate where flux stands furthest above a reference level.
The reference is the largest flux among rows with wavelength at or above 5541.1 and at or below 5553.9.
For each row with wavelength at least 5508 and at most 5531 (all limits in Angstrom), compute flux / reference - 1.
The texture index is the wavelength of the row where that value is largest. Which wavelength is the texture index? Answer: 5524.56 Angstrom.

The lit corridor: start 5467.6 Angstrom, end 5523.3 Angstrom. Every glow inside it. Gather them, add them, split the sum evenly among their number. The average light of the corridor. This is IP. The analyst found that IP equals 39.8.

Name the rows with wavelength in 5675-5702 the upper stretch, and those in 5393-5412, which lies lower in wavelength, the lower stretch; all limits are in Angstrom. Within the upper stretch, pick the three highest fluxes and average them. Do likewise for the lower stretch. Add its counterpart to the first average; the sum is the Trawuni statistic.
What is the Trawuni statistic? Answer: 83.2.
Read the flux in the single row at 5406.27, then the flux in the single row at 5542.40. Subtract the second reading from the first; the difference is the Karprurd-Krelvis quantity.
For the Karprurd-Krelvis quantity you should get -11.0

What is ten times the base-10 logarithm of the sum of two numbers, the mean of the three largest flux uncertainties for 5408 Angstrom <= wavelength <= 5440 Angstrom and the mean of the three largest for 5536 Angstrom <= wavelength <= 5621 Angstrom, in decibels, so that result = 5.3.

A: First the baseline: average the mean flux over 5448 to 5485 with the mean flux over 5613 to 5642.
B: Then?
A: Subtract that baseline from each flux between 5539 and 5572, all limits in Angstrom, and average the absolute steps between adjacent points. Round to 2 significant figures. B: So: 2.2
